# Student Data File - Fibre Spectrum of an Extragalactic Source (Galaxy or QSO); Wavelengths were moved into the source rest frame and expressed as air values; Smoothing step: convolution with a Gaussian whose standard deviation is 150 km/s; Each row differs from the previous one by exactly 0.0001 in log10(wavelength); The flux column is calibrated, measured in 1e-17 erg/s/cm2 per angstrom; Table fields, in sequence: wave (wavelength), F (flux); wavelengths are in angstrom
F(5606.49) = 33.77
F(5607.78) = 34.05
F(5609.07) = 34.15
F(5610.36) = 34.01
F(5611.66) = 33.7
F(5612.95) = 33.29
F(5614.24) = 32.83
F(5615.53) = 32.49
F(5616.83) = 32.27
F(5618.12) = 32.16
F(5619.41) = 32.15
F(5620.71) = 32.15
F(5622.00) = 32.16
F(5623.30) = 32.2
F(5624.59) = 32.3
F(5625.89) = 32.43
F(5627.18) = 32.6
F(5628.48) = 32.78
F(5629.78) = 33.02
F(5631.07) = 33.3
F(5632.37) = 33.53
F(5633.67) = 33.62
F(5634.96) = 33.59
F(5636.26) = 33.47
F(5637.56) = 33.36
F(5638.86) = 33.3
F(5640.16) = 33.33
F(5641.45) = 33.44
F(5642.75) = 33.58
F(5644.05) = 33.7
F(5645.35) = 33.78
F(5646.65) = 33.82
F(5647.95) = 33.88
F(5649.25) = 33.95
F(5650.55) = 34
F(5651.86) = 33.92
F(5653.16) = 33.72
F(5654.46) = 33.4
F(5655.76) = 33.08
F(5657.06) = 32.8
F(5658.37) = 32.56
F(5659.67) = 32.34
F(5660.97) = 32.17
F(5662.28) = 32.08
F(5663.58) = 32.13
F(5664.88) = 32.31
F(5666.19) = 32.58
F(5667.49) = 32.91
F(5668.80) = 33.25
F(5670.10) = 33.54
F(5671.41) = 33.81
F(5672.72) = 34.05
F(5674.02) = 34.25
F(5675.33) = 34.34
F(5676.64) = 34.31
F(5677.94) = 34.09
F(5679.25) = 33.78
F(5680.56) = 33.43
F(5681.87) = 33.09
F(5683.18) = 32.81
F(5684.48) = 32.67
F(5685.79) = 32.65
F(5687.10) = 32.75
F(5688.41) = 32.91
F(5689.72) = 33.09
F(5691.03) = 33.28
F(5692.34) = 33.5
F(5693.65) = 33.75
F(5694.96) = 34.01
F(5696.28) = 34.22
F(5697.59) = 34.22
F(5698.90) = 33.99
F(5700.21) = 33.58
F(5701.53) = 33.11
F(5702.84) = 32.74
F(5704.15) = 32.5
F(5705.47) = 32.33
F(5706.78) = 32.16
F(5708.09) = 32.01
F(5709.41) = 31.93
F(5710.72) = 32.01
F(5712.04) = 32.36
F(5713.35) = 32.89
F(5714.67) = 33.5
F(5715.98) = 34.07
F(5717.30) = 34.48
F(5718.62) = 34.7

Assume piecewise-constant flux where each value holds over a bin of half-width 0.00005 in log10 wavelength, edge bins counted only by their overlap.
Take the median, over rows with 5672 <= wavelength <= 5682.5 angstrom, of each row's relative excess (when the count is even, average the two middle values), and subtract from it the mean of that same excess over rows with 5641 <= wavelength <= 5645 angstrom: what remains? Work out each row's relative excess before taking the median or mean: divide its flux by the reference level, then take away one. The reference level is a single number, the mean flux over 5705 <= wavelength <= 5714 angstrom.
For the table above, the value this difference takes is 0.015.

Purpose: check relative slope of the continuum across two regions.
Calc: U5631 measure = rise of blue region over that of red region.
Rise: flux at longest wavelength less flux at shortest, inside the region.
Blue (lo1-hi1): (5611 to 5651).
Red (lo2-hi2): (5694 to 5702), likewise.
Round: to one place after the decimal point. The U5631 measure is -0.3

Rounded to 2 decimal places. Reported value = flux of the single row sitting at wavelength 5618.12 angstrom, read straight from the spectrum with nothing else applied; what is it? 32.16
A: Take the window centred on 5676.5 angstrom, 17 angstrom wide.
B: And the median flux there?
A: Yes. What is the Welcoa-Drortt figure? 33.8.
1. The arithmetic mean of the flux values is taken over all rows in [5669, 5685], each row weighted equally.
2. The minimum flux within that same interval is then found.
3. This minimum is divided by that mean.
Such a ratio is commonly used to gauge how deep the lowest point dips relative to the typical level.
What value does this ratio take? 0.970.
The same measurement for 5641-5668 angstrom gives 0.968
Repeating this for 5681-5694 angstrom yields 0.988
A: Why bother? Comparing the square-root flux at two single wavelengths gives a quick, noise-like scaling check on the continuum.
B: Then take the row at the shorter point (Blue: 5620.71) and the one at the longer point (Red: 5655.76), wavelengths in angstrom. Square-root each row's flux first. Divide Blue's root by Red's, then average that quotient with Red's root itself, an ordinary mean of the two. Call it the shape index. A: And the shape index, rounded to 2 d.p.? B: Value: 3.37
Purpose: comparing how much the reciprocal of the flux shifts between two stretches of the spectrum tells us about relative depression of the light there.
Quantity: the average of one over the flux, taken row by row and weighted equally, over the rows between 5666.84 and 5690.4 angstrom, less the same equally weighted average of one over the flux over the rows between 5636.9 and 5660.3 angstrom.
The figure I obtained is 0.0000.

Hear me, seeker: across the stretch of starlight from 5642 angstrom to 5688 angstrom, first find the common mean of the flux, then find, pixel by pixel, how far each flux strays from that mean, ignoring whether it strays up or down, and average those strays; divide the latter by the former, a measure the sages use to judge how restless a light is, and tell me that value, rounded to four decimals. 0.0182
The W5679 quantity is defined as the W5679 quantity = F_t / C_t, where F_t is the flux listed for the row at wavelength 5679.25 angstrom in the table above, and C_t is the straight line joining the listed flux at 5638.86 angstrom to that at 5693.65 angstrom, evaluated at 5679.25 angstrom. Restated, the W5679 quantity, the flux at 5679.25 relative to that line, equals 1.00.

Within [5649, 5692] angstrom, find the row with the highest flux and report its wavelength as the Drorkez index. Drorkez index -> 5675.33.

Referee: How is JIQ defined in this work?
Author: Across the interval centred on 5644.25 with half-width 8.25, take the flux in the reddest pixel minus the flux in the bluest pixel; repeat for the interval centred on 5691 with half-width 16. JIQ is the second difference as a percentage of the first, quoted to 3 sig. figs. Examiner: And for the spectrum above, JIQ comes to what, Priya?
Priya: -484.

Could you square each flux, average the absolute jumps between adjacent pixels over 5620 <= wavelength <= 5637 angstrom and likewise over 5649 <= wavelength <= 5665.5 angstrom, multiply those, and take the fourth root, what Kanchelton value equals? 3.22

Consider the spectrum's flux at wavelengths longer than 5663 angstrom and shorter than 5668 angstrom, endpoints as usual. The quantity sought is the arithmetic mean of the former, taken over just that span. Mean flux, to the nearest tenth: 32.5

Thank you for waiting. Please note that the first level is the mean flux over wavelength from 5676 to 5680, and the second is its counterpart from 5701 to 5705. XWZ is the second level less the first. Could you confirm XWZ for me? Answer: -1.3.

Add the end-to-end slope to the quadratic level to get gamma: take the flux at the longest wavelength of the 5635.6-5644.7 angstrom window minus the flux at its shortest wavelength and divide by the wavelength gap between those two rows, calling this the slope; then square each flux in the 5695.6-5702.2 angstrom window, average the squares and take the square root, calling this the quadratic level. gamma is 33.9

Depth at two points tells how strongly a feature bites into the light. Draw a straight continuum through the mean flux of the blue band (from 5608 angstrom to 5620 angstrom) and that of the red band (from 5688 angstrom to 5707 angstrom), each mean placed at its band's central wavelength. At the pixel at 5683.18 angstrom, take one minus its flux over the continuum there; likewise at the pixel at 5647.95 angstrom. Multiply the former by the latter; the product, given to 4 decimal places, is -0.0003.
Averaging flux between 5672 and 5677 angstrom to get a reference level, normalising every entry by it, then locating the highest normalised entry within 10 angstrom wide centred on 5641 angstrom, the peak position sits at 5645.35 angstrom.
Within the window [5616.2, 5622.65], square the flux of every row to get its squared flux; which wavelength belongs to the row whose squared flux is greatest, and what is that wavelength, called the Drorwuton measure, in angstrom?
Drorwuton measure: 5616.83 angstrom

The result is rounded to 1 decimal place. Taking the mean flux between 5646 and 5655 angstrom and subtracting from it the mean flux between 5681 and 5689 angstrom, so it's 1.0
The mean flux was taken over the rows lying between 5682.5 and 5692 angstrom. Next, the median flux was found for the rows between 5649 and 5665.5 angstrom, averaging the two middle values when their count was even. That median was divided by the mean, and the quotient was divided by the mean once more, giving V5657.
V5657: 0.0303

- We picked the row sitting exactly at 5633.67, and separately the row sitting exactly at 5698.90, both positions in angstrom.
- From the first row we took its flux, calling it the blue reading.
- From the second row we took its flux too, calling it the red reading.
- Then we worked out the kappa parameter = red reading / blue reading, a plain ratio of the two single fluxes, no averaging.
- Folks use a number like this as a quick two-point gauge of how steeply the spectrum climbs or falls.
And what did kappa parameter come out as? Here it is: 1.011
